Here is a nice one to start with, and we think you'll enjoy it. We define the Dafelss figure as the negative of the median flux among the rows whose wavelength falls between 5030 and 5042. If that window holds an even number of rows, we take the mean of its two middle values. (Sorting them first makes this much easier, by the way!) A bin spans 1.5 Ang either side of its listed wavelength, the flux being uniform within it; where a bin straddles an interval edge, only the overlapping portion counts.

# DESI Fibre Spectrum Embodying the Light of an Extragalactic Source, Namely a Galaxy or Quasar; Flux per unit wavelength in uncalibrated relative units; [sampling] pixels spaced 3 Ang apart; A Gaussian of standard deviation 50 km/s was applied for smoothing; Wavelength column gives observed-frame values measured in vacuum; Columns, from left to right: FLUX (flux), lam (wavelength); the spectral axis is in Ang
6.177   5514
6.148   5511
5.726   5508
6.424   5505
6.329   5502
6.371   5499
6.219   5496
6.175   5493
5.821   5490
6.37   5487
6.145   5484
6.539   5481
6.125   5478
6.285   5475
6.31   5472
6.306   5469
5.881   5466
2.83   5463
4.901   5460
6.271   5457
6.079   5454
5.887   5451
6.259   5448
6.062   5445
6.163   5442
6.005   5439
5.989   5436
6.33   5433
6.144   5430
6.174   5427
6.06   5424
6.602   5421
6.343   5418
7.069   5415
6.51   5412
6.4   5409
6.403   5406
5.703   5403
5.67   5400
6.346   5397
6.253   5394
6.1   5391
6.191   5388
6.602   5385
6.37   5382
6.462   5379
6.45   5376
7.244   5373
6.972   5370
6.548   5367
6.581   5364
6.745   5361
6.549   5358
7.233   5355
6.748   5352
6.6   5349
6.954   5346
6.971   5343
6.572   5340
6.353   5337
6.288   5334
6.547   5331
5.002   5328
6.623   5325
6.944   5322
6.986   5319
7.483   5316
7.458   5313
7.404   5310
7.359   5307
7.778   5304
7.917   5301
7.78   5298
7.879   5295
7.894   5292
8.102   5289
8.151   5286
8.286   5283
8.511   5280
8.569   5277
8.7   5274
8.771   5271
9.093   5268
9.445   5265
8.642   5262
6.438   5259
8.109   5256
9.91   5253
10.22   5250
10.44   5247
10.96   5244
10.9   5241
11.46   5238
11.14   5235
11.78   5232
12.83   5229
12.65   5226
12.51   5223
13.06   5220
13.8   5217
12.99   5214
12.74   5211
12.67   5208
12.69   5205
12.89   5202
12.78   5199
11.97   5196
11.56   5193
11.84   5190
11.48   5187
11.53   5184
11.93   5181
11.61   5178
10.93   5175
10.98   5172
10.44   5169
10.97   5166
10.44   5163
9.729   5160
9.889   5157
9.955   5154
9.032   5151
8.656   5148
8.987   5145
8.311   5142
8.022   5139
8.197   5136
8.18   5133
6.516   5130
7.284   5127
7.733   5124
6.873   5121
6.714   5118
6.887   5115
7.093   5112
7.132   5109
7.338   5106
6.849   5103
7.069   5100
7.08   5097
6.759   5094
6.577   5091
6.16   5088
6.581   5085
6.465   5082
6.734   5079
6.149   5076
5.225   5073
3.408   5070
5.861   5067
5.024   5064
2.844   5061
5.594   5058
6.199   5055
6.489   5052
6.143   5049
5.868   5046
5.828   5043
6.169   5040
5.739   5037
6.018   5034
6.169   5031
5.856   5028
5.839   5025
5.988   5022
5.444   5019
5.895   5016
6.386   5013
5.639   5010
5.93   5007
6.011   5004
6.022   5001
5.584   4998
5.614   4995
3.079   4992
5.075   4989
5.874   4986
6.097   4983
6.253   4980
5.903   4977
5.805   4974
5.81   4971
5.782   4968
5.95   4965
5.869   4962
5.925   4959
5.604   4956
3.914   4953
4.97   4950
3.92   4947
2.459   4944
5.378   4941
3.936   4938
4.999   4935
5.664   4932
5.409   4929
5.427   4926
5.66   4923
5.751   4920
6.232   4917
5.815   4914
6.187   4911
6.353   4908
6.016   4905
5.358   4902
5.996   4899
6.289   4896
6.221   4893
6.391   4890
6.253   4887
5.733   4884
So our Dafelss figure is -6.09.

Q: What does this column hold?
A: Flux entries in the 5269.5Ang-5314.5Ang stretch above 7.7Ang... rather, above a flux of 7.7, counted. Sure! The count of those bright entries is 12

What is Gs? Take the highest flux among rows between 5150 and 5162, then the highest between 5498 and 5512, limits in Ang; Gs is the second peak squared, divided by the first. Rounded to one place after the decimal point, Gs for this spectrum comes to 4.1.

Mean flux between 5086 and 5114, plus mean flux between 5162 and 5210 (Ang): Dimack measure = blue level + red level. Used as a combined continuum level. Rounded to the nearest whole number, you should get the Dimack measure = 19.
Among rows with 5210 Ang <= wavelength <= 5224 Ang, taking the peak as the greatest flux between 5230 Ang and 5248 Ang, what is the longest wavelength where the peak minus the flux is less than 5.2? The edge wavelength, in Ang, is 5223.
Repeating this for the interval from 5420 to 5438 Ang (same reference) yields 5421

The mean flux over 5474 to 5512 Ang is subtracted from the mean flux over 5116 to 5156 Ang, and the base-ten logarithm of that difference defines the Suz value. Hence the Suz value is 0.26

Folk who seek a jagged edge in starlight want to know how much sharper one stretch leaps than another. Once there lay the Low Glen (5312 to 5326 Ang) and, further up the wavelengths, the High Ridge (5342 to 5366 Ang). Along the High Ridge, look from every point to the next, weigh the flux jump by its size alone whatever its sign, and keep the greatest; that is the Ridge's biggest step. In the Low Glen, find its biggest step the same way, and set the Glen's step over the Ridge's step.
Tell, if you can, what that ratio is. 1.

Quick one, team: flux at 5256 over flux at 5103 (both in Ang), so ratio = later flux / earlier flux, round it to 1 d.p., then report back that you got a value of 1.2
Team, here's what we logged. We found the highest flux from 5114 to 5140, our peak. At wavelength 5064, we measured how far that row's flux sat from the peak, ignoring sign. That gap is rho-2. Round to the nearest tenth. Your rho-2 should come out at 3.2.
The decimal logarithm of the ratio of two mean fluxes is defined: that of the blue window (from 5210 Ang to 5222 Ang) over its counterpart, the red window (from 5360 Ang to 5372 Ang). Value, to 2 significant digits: 0.29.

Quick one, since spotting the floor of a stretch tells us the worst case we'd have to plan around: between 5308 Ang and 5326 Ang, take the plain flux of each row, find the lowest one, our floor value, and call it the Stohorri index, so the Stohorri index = 6.623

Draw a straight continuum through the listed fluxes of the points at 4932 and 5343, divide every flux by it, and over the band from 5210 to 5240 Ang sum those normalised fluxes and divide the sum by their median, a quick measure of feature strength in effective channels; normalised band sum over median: 9.8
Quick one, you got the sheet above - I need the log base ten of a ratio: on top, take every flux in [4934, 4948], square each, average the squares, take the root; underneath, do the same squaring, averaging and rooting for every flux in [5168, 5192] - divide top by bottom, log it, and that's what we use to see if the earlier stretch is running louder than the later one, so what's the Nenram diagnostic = -0.43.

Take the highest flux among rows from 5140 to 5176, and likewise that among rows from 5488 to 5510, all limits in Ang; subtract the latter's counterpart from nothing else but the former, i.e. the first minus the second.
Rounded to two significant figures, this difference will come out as 4.6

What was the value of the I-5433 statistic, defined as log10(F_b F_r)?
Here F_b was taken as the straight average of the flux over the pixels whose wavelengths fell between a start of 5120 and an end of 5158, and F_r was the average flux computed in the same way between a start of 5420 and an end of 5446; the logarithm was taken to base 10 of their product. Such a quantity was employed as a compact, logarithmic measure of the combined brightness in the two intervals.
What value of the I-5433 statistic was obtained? 1.71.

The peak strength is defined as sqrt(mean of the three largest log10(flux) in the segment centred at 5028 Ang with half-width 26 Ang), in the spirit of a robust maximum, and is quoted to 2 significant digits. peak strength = 0.90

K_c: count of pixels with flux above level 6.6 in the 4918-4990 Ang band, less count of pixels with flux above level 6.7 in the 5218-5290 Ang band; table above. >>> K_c -23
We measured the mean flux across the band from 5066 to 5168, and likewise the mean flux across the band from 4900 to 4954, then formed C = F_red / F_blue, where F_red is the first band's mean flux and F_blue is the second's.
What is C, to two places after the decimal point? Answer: 1.44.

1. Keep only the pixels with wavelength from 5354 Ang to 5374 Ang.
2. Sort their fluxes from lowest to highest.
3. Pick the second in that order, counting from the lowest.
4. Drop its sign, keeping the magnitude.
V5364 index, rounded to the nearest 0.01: 6.55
